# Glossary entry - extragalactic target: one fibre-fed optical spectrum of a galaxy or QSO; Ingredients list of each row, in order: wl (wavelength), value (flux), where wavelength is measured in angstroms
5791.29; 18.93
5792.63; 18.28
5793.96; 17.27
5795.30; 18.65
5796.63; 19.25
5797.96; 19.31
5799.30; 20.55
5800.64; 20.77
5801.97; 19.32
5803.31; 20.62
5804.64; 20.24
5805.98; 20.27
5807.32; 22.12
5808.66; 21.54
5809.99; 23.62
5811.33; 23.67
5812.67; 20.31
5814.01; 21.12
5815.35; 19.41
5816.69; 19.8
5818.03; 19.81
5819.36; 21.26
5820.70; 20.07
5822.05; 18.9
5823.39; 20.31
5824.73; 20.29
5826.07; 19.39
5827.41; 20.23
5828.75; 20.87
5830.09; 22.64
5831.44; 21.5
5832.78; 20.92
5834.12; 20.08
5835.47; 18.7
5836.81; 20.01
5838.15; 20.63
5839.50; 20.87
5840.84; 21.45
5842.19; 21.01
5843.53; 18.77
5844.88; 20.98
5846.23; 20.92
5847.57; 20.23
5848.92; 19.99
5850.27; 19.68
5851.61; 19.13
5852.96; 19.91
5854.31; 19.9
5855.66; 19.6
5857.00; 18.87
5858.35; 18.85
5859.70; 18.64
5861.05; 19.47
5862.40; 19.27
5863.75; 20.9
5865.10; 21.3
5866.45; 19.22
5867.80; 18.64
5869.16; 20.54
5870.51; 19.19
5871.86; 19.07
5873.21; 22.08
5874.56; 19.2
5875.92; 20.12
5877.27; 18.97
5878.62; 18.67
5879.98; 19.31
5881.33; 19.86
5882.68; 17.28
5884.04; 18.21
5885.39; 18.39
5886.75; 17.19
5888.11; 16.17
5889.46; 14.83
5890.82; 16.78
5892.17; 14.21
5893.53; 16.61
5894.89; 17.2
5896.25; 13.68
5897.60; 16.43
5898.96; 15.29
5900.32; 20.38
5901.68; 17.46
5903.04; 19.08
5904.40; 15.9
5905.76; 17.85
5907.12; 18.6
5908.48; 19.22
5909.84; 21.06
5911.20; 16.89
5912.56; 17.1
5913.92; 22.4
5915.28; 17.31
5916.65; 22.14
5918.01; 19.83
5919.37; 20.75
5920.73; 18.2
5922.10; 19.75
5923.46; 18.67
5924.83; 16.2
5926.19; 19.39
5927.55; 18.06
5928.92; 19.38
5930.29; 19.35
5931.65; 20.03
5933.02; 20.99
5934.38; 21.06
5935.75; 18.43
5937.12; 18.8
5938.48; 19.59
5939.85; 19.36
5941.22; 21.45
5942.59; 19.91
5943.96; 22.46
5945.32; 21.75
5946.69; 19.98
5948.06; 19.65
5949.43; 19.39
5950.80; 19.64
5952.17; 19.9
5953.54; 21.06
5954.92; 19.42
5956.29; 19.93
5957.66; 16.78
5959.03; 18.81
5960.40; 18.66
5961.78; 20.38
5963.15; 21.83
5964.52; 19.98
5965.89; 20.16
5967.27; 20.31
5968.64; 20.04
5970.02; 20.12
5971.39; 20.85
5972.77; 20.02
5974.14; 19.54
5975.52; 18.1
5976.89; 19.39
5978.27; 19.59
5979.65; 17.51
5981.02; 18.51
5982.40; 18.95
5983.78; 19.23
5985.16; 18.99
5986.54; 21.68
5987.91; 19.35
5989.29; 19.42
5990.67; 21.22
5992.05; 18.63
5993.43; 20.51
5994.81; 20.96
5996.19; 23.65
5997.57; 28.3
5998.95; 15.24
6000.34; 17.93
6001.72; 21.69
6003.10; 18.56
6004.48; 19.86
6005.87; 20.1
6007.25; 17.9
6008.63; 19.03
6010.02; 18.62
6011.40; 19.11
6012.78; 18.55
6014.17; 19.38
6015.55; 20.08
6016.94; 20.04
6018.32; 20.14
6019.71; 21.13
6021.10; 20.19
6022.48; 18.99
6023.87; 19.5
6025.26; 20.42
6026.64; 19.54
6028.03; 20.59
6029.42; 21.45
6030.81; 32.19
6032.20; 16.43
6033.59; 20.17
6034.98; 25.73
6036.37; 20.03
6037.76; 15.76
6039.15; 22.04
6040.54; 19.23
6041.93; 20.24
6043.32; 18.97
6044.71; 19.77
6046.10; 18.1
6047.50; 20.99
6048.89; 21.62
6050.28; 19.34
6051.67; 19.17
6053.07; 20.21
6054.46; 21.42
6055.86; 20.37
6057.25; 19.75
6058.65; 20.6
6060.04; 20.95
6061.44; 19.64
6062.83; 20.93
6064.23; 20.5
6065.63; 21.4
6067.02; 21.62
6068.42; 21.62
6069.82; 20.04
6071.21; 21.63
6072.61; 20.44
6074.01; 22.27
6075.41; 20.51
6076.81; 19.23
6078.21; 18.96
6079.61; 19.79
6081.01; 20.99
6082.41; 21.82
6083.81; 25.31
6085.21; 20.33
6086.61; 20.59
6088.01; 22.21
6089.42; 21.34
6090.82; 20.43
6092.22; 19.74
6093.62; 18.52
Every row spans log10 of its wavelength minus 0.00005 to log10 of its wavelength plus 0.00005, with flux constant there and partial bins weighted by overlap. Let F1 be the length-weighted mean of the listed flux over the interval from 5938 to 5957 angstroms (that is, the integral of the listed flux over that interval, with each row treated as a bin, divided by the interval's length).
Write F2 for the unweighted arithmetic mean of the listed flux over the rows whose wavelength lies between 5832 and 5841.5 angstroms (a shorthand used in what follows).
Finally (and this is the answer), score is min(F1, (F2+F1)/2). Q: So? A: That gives 20.2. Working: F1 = 20.2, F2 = 20.38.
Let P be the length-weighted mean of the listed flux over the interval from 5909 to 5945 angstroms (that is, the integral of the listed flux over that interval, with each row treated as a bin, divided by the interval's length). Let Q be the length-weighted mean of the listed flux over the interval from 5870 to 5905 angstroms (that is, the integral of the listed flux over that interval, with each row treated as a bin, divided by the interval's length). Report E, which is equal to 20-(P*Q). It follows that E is -328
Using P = 19.6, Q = 17.7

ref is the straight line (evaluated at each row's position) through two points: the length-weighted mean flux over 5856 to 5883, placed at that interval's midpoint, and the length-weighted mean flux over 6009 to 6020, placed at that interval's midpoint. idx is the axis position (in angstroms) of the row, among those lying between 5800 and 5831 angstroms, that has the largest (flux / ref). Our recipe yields 5811.33 angstroms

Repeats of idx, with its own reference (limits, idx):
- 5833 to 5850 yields 5840.84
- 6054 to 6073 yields 6071.21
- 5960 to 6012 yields 5997.57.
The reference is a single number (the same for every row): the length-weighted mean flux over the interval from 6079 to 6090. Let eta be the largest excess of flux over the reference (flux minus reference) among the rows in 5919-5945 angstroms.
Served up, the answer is 0.9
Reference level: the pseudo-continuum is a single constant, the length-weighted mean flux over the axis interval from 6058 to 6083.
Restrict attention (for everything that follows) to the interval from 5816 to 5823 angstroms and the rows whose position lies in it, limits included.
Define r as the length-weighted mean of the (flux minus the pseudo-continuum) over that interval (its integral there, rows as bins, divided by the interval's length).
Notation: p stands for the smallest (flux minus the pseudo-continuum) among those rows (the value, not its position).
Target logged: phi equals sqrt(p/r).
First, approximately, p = -1.8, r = -0.7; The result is 1.6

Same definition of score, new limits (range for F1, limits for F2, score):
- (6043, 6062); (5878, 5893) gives 18.7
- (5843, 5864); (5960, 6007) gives 19.7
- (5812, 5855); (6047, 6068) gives 20.3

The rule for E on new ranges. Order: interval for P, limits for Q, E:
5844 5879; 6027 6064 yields -387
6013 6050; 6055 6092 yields -407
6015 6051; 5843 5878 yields -385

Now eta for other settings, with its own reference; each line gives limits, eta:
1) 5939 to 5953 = 0.9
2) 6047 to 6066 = 0.1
